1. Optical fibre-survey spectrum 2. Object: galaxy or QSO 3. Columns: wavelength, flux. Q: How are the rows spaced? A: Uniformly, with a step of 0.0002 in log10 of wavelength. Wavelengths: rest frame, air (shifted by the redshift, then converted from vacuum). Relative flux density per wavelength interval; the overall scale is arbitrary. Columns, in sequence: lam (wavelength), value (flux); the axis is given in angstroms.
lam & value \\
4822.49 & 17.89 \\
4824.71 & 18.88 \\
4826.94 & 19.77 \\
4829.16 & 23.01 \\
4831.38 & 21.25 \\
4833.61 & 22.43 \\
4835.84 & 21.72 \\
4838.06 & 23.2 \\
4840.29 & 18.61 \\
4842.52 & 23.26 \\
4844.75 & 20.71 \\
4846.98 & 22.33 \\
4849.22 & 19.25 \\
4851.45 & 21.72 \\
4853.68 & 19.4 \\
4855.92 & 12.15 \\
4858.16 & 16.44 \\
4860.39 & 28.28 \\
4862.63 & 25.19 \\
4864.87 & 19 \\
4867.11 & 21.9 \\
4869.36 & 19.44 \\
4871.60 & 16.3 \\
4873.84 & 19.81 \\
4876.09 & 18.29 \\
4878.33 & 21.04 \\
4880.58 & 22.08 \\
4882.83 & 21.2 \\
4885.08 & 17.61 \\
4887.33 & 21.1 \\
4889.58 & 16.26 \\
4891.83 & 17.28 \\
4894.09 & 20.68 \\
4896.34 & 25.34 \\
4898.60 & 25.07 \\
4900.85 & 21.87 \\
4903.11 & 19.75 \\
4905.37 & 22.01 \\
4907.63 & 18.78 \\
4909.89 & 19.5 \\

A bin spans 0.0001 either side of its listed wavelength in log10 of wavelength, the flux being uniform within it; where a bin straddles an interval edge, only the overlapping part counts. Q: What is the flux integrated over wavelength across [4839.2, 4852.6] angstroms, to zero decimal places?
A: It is 281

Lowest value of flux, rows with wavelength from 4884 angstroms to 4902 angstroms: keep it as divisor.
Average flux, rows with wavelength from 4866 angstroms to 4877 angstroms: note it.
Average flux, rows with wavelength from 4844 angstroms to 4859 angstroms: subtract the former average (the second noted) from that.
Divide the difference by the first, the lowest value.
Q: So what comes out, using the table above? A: -0.02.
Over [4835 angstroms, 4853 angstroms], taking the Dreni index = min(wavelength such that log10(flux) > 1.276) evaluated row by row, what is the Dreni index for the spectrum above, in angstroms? 4835.84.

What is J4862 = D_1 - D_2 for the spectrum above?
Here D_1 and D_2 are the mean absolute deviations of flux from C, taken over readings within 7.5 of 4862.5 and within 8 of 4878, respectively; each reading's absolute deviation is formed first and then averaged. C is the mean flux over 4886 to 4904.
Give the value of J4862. 2.3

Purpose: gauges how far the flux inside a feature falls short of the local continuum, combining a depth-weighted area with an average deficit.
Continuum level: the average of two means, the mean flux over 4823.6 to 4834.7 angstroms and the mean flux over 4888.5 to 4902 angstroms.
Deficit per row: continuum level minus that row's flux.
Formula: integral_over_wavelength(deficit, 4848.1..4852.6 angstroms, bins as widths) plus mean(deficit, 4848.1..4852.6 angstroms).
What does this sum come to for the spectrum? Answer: 3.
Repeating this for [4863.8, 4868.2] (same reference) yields 3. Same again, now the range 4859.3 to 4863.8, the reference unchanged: -31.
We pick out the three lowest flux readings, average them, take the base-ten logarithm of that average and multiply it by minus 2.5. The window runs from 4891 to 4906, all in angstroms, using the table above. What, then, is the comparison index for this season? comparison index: -3.21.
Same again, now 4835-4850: -3.23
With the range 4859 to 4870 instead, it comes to -3.26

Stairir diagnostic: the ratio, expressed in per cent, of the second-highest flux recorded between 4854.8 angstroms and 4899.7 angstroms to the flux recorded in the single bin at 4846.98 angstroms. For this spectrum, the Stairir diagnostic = 113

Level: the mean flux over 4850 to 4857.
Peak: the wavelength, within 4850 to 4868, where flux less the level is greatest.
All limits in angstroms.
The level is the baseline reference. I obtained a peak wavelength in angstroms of 4860.39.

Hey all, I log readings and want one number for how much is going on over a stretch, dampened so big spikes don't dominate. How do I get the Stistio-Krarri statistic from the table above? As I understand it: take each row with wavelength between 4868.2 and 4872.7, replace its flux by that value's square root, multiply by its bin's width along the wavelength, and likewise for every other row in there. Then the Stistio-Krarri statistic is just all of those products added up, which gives 19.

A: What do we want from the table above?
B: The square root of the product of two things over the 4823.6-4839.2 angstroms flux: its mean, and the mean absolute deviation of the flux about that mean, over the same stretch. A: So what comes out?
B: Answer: 5.3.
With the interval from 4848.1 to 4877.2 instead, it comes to 7.4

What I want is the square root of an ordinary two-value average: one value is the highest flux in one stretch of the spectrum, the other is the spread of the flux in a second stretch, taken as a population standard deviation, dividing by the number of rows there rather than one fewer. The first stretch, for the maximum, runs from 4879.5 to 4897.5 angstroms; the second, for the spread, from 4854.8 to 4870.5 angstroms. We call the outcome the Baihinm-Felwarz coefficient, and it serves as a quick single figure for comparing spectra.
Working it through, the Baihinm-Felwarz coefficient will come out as 3.89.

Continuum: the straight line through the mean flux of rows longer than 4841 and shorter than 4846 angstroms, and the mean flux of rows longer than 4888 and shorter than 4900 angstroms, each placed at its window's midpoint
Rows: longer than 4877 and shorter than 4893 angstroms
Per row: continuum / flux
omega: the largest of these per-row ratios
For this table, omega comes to 1.29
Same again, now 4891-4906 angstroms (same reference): 1.21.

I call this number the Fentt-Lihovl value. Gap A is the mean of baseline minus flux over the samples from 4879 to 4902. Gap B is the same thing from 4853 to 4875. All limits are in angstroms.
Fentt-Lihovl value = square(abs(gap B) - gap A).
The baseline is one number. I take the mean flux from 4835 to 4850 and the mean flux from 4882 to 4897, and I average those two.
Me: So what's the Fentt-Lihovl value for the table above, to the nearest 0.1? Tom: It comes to 1.1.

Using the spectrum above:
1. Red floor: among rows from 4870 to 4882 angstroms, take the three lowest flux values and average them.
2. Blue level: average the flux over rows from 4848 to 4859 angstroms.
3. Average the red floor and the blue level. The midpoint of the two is 18.0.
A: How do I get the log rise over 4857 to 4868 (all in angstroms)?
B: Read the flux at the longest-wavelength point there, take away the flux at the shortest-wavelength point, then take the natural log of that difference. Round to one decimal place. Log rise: 1.7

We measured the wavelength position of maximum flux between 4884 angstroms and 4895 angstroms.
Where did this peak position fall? 4887.33 angstroms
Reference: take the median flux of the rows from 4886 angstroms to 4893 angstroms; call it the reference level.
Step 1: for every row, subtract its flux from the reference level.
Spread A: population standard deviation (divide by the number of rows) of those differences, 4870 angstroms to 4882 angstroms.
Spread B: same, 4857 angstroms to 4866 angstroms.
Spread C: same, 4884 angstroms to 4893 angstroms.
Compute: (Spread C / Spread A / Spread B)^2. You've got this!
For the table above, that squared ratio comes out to 0.036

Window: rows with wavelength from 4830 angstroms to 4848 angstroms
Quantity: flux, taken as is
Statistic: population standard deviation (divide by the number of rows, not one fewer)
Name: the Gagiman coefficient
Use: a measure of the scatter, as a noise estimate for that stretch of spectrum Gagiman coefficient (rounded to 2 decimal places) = 1.43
